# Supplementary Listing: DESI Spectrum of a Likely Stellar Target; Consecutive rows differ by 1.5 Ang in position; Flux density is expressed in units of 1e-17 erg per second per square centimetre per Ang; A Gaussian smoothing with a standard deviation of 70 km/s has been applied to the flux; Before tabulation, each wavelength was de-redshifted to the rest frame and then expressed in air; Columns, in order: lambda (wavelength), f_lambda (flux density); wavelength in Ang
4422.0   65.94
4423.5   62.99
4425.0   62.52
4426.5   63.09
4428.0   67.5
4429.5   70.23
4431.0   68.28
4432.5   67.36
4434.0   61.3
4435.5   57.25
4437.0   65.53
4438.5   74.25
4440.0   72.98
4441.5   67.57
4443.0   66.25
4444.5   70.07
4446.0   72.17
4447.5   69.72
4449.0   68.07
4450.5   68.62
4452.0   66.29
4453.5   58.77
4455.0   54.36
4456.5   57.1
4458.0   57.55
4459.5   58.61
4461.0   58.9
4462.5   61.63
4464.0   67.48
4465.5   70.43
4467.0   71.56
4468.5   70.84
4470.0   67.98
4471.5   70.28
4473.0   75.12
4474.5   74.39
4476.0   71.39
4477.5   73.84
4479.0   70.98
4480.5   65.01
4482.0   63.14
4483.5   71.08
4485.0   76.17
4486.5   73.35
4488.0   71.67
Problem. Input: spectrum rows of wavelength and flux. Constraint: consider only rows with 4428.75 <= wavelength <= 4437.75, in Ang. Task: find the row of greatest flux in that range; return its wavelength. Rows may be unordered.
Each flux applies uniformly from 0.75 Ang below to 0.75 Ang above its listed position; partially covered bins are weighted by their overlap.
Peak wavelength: 4429.5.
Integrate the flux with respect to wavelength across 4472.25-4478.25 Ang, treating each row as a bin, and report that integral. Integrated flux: 442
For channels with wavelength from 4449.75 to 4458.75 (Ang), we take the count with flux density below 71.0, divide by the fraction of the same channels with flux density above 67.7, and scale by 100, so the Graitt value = 3600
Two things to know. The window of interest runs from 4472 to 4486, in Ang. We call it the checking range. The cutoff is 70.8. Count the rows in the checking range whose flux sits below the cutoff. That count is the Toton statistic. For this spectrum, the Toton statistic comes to 2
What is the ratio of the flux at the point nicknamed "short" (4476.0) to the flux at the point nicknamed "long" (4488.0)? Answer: 1.00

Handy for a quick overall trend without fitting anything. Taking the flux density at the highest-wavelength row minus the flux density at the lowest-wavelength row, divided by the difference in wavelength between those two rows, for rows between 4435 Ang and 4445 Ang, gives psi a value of 1.4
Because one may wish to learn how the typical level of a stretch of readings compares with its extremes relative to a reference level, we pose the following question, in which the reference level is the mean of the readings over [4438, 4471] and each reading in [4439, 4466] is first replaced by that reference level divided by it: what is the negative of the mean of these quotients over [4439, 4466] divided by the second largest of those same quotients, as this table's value -0.888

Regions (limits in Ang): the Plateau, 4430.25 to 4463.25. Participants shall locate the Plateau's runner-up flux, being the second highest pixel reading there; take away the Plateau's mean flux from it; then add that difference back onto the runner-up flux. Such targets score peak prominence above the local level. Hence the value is 81.3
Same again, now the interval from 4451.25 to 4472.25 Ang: 78.0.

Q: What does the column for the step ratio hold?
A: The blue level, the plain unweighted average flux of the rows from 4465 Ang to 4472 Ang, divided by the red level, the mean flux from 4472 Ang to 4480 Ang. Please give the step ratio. 0.96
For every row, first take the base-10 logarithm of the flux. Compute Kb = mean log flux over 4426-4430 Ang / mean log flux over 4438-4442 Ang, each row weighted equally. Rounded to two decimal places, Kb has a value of 0.98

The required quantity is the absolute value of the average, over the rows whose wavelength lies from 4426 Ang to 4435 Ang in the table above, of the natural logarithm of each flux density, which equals 4.19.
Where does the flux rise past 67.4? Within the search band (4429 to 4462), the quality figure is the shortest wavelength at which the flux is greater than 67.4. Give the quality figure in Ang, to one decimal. 4429.5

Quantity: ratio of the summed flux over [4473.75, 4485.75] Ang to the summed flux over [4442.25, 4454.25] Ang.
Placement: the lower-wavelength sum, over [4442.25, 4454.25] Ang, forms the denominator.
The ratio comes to 1.048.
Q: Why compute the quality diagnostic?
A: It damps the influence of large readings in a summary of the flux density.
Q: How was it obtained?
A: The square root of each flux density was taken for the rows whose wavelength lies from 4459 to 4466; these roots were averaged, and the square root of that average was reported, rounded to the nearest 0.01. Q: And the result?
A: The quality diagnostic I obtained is 2.82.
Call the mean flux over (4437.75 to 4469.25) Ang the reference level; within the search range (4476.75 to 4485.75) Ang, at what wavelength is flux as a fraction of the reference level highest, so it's 4485.0 Ang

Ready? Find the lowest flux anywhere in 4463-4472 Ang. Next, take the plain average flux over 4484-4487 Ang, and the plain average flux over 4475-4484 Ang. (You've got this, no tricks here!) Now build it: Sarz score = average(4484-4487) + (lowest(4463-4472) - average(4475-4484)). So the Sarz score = 73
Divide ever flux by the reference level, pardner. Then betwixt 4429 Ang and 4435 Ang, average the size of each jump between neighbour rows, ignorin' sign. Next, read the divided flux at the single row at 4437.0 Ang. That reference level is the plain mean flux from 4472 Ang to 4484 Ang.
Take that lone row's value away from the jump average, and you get -0.89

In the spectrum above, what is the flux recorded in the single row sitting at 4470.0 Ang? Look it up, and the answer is 67.98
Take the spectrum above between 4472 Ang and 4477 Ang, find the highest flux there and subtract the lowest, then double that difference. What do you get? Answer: 7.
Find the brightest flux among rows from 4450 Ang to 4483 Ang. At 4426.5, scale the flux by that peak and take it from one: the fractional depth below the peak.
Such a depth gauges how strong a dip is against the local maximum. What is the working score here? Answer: 0.16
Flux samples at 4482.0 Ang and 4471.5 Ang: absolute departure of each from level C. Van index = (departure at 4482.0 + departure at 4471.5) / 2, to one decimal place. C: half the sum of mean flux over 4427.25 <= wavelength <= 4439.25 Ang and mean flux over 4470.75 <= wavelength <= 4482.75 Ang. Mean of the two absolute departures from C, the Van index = 3.6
